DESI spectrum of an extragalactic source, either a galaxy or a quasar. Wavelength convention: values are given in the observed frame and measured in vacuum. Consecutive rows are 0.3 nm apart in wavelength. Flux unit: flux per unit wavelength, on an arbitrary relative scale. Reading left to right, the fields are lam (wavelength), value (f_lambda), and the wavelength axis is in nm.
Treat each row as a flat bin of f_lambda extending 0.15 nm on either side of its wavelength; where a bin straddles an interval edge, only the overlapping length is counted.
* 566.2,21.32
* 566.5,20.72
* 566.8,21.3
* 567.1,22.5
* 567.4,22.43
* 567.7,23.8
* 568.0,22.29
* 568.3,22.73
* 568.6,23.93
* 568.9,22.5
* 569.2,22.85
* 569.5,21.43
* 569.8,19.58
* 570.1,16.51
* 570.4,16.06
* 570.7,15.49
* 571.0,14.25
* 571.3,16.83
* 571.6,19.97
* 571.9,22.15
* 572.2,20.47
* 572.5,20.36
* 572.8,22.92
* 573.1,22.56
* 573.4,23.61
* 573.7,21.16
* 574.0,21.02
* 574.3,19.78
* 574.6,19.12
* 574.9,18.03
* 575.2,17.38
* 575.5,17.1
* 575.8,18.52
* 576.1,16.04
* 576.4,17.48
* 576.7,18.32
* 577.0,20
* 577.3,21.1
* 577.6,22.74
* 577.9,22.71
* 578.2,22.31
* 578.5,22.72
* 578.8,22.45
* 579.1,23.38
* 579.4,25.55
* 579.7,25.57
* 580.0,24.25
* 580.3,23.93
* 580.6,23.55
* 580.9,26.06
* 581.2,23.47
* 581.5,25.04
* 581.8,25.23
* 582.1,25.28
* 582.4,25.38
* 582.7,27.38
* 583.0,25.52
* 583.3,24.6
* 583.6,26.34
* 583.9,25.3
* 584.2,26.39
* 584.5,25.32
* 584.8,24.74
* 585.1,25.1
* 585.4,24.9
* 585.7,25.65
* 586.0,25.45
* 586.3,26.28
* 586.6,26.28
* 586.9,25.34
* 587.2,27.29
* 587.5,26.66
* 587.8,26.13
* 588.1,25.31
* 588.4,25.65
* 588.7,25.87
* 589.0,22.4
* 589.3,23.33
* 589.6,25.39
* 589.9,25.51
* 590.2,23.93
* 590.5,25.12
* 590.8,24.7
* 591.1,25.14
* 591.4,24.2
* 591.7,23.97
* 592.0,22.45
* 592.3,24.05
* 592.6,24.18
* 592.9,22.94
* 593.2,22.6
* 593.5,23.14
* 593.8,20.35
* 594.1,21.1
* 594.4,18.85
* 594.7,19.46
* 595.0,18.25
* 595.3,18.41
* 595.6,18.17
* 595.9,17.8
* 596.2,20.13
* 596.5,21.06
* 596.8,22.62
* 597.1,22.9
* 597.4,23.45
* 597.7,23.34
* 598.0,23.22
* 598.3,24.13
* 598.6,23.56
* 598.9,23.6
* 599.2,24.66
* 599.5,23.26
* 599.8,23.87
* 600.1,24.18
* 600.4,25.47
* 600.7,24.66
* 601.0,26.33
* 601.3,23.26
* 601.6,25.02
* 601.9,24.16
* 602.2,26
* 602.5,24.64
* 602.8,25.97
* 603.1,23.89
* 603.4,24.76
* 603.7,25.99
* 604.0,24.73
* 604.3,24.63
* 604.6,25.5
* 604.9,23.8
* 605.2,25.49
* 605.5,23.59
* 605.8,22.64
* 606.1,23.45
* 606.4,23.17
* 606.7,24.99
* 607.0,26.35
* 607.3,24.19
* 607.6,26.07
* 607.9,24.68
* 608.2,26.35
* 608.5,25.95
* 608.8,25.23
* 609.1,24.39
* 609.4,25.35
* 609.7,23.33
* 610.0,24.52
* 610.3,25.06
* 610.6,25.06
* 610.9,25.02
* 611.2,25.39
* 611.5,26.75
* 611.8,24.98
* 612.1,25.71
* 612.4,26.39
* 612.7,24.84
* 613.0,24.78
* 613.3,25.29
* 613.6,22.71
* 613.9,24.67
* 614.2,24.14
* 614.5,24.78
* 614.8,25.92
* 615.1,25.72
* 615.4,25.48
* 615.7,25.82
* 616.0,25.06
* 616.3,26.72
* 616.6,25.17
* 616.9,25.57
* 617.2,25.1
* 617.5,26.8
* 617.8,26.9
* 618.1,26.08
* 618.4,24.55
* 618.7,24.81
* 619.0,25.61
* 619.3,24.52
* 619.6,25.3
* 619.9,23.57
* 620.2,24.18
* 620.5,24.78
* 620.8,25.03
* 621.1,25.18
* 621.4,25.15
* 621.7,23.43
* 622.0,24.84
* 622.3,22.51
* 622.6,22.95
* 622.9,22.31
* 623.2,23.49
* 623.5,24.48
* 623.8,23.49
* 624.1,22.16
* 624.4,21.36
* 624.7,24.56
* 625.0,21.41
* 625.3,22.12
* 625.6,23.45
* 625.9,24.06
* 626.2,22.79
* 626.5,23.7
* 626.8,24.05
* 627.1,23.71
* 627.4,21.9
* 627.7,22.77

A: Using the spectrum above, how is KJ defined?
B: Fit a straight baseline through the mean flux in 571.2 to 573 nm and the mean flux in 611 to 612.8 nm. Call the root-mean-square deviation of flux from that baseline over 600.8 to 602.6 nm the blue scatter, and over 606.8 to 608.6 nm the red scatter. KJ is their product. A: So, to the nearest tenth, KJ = 1.1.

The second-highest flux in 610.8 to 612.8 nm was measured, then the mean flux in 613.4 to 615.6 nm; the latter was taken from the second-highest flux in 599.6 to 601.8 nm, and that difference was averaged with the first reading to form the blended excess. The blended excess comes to 13.5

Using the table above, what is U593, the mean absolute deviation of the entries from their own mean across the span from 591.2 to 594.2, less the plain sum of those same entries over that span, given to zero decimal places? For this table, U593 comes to -228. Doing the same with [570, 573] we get -182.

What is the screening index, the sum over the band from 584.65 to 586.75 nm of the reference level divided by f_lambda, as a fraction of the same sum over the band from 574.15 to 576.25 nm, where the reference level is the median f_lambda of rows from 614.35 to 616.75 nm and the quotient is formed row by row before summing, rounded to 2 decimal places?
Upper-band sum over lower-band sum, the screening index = 0.70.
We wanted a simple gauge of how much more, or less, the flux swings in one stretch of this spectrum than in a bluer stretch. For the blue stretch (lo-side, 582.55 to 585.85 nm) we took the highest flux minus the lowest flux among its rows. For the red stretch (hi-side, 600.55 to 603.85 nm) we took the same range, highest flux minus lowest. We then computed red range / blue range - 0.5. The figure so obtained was 0.6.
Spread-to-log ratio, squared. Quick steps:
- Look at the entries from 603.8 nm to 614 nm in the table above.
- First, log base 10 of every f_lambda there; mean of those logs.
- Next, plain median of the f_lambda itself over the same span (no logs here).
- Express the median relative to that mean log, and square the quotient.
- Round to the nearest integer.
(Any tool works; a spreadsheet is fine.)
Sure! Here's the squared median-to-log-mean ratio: 321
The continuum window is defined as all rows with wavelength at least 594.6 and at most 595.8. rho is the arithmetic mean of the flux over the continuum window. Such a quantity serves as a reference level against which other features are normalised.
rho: 19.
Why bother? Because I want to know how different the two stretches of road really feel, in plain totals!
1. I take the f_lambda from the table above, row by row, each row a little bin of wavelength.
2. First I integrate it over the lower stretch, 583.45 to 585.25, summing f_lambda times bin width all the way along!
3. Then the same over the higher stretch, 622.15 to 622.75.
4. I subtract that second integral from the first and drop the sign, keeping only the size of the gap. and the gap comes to 32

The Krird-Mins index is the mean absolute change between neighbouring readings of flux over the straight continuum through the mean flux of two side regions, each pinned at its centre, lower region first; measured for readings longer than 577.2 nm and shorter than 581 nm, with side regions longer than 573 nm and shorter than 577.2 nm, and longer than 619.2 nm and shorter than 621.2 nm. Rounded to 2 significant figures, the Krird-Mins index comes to 0.044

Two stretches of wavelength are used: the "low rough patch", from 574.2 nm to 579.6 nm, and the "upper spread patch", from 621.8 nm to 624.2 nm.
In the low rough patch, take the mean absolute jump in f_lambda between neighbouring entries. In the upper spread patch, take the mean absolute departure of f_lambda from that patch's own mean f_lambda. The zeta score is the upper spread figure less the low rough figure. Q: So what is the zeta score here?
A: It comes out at -0.23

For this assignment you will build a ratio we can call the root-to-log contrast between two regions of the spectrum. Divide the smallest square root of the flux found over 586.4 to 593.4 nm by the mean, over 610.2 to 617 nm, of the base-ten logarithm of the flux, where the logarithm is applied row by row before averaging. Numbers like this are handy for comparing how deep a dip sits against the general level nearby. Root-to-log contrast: 3.4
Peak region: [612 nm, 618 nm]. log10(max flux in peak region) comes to 1.43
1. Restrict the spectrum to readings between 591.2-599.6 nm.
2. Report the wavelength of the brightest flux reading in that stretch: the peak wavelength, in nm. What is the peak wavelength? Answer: 599.2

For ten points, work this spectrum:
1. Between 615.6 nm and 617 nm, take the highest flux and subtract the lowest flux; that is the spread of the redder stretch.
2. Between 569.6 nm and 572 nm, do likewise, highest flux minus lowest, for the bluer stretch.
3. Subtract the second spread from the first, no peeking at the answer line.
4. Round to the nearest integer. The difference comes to -6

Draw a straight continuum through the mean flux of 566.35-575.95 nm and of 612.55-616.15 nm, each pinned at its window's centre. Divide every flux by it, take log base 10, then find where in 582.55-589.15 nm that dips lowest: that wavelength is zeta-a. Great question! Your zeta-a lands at 589.0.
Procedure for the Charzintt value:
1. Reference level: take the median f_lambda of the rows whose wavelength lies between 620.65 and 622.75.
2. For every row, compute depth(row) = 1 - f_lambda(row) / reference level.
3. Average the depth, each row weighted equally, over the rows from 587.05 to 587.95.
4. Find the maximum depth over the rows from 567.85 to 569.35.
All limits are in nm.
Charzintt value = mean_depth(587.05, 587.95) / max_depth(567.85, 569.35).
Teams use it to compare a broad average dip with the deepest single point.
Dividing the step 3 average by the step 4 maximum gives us -0.73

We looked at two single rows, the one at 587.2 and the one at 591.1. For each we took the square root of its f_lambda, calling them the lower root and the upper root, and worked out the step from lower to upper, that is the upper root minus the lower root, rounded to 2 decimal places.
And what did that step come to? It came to -0.21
